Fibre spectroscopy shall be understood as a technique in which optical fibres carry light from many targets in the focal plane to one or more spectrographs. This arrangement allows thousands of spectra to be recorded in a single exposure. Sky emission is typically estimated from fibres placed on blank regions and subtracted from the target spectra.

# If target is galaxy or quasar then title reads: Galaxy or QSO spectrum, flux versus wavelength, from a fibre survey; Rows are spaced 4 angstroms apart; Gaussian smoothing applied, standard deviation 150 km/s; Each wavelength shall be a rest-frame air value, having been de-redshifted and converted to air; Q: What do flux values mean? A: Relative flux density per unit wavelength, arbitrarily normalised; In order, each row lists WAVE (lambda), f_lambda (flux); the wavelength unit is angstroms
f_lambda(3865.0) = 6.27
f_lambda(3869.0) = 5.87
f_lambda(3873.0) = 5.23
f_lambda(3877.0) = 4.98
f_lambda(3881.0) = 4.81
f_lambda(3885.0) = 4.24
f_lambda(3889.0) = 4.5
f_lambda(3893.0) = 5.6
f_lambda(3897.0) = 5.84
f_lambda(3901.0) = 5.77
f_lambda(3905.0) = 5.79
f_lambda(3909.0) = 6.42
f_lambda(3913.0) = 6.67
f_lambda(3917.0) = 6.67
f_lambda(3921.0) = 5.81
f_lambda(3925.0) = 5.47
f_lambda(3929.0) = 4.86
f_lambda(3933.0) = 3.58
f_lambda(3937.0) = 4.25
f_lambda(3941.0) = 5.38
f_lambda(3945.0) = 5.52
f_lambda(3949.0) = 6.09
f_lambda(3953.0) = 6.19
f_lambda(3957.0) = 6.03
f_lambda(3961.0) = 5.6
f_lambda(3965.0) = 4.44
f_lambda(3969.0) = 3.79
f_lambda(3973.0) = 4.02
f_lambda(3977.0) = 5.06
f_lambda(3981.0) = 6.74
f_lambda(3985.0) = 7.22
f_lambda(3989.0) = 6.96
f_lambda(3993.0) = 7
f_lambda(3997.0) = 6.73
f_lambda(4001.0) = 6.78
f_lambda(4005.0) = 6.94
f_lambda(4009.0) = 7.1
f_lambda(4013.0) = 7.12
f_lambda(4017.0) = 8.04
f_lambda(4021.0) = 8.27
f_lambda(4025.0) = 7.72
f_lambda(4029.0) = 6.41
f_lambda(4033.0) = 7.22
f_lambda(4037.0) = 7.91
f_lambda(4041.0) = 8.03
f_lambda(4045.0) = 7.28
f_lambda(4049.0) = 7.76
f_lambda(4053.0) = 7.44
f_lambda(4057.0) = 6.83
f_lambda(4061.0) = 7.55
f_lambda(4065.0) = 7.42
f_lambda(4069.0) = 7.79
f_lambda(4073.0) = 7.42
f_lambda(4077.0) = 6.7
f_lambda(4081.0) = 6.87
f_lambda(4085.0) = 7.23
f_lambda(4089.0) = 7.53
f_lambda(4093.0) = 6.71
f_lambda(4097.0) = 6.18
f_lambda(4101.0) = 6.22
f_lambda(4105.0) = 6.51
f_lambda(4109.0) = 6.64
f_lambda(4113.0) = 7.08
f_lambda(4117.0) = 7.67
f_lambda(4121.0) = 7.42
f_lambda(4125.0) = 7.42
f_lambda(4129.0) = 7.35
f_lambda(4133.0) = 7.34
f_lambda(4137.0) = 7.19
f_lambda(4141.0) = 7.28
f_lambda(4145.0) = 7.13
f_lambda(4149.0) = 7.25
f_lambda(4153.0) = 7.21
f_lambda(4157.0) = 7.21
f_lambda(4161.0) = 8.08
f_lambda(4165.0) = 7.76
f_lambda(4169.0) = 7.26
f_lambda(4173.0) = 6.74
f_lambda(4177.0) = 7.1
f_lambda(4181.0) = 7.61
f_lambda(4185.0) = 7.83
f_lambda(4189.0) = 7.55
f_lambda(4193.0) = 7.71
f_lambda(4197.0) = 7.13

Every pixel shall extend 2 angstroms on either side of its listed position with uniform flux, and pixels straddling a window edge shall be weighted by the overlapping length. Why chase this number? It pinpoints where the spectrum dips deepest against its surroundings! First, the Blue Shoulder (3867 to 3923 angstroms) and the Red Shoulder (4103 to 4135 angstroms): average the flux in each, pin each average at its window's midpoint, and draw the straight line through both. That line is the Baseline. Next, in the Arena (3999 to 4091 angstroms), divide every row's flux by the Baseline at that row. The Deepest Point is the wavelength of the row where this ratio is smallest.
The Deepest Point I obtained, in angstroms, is 4077.0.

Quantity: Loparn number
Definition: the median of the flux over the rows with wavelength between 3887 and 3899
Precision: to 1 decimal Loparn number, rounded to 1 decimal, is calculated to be 5.6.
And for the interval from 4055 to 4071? 7.5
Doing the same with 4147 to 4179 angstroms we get 7.2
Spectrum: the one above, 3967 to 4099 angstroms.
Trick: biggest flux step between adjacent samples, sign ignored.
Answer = 1.7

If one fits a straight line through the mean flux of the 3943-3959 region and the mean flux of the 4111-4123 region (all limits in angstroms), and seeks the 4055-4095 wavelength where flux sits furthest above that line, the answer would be 4069.0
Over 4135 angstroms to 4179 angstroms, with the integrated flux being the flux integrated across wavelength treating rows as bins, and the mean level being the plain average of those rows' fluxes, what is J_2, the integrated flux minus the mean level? 314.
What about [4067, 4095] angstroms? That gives 194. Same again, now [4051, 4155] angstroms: 734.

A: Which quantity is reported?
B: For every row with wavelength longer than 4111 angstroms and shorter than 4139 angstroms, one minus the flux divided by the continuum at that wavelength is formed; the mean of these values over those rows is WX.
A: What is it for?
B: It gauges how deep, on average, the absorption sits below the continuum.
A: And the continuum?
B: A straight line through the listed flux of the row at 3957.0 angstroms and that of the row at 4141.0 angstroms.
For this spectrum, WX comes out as -0.025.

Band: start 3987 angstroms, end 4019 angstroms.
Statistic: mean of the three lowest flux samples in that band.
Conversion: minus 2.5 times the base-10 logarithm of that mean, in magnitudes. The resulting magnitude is -2.08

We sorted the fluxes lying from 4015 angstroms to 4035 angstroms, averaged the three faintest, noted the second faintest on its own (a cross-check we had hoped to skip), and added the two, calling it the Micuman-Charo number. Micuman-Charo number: 14.3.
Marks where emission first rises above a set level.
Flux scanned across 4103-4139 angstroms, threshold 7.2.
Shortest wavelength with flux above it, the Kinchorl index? 4117.0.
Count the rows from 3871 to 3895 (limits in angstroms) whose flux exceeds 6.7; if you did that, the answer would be 0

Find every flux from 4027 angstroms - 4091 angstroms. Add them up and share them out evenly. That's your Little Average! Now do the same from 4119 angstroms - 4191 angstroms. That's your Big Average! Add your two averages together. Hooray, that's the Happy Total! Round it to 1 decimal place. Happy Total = 14.7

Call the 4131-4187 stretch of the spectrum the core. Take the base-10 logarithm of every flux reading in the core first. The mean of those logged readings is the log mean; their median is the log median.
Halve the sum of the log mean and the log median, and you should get 0.863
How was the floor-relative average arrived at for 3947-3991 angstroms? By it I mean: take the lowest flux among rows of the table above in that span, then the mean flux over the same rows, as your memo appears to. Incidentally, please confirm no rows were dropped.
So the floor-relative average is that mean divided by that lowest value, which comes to 1.49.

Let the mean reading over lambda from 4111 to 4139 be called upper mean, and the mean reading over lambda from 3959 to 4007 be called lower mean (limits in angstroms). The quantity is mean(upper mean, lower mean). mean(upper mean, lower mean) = 6.65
